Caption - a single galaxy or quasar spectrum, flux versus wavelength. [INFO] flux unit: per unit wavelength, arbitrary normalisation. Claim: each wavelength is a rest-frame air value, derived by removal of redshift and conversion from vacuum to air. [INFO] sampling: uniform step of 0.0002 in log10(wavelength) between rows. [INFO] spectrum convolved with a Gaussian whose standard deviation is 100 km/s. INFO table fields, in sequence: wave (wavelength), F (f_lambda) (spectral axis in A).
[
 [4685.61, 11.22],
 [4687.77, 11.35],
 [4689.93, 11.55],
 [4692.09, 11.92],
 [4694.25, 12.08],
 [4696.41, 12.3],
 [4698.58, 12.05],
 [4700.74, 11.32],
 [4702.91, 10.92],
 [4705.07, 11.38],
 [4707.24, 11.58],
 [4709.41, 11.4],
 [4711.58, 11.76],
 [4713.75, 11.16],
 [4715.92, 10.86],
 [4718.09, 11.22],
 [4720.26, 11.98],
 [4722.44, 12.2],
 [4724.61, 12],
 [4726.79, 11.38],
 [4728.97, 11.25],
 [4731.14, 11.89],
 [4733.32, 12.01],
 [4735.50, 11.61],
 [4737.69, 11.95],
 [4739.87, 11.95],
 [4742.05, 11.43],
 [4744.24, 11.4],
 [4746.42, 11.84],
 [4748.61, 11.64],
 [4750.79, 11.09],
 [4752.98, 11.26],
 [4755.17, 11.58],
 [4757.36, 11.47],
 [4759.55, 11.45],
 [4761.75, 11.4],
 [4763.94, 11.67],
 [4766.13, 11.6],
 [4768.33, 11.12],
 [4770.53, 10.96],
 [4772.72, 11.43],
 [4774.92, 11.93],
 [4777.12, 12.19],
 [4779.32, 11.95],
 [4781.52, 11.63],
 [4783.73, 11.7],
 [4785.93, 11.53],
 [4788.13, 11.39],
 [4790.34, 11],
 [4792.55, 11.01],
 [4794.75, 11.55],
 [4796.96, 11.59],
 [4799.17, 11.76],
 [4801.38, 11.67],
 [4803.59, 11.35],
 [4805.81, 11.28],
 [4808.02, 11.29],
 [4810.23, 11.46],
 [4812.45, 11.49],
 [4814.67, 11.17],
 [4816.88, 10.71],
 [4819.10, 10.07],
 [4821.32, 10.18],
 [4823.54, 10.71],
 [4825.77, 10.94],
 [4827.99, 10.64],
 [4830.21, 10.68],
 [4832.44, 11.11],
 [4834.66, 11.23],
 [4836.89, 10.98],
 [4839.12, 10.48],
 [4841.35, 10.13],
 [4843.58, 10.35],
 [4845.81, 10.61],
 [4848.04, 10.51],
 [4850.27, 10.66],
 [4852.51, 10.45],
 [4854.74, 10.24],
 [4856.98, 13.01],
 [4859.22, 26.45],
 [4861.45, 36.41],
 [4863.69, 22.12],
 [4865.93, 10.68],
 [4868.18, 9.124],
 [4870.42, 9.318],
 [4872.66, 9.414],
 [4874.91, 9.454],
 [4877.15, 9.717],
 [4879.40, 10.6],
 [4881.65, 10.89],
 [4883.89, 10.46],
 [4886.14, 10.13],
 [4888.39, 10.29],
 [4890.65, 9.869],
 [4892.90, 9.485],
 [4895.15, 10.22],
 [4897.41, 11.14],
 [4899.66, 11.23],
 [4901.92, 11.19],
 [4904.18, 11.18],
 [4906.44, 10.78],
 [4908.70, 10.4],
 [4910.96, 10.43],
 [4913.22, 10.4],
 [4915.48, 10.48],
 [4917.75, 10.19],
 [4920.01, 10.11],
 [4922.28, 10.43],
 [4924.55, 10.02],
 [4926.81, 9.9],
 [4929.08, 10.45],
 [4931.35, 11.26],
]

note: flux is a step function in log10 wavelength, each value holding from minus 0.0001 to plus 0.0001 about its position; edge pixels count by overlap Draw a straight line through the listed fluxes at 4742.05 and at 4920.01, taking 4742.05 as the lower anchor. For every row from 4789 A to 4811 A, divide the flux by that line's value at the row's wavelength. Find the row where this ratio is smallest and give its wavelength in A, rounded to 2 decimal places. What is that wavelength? 4790.34 A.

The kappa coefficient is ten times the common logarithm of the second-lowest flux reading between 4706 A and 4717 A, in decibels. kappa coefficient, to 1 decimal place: 10.5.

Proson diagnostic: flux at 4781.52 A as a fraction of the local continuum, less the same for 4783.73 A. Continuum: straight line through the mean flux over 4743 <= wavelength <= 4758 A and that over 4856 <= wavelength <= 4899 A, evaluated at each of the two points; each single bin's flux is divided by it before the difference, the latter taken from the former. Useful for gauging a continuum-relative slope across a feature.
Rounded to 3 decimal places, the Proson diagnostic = -0.004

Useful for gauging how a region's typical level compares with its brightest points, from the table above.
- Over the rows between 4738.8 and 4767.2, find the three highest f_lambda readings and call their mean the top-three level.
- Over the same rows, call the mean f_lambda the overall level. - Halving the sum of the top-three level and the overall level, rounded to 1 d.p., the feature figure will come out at 11.7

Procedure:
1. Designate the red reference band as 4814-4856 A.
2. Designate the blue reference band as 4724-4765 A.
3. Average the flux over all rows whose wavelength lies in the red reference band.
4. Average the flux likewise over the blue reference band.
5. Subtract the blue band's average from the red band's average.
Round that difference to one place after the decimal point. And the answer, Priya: -1.0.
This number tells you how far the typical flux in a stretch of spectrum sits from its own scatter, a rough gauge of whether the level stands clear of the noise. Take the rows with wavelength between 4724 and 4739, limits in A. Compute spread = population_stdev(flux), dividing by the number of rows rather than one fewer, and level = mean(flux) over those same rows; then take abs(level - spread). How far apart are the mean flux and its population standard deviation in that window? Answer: 11.4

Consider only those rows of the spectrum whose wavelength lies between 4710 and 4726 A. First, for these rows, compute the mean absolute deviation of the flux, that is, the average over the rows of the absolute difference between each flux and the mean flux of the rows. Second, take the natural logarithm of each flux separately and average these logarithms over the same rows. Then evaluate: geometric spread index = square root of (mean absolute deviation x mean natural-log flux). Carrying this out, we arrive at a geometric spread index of 1.04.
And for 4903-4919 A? 0.76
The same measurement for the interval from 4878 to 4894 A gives 0.91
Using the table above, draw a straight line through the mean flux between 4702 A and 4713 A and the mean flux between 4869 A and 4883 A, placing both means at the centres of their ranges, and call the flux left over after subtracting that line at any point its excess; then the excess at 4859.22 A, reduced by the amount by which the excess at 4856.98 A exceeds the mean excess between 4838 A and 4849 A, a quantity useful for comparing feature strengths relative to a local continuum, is 13.7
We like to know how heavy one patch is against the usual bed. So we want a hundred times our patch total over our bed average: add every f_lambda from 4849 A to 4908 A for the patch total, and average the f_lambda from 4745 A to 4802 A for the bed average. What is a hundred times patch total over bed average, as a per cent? 2818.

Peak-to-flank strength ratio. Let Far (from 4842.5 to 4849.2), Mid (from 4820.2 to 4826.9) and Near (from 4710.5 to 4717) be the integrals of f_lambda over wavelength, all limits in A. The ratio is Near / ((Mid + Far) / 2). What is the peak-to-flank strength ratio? 1.04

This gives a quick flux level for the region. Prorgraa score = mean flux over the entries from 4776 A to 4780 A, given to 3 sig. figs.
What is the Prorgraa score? 12.1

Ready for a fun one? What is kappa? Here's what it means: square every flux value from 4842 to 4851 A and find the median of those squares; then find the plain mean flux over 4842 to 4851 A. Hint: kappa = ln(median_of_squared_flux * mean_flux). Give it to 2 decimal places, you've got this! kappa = 7.07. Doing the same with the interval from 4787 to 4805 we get 7.31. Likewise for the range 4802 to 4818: 7.27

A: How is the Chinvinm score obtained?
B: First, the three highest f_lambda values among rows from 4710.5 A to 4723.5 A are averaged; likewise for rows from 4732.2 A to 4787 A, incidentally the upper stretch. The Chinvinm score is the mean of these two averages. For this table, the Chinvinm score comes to 12.0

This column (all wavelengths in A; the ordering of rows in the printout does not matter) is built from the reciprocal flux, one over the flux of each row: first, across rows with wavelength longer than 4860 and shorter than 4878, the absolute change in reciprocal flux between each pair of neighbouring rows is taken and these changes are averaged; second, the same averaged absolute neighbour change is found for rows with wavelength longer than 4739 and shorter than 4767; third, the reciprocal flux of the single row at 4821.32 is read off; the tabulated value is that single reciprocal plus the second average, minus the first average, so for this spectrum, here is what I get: 0.087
